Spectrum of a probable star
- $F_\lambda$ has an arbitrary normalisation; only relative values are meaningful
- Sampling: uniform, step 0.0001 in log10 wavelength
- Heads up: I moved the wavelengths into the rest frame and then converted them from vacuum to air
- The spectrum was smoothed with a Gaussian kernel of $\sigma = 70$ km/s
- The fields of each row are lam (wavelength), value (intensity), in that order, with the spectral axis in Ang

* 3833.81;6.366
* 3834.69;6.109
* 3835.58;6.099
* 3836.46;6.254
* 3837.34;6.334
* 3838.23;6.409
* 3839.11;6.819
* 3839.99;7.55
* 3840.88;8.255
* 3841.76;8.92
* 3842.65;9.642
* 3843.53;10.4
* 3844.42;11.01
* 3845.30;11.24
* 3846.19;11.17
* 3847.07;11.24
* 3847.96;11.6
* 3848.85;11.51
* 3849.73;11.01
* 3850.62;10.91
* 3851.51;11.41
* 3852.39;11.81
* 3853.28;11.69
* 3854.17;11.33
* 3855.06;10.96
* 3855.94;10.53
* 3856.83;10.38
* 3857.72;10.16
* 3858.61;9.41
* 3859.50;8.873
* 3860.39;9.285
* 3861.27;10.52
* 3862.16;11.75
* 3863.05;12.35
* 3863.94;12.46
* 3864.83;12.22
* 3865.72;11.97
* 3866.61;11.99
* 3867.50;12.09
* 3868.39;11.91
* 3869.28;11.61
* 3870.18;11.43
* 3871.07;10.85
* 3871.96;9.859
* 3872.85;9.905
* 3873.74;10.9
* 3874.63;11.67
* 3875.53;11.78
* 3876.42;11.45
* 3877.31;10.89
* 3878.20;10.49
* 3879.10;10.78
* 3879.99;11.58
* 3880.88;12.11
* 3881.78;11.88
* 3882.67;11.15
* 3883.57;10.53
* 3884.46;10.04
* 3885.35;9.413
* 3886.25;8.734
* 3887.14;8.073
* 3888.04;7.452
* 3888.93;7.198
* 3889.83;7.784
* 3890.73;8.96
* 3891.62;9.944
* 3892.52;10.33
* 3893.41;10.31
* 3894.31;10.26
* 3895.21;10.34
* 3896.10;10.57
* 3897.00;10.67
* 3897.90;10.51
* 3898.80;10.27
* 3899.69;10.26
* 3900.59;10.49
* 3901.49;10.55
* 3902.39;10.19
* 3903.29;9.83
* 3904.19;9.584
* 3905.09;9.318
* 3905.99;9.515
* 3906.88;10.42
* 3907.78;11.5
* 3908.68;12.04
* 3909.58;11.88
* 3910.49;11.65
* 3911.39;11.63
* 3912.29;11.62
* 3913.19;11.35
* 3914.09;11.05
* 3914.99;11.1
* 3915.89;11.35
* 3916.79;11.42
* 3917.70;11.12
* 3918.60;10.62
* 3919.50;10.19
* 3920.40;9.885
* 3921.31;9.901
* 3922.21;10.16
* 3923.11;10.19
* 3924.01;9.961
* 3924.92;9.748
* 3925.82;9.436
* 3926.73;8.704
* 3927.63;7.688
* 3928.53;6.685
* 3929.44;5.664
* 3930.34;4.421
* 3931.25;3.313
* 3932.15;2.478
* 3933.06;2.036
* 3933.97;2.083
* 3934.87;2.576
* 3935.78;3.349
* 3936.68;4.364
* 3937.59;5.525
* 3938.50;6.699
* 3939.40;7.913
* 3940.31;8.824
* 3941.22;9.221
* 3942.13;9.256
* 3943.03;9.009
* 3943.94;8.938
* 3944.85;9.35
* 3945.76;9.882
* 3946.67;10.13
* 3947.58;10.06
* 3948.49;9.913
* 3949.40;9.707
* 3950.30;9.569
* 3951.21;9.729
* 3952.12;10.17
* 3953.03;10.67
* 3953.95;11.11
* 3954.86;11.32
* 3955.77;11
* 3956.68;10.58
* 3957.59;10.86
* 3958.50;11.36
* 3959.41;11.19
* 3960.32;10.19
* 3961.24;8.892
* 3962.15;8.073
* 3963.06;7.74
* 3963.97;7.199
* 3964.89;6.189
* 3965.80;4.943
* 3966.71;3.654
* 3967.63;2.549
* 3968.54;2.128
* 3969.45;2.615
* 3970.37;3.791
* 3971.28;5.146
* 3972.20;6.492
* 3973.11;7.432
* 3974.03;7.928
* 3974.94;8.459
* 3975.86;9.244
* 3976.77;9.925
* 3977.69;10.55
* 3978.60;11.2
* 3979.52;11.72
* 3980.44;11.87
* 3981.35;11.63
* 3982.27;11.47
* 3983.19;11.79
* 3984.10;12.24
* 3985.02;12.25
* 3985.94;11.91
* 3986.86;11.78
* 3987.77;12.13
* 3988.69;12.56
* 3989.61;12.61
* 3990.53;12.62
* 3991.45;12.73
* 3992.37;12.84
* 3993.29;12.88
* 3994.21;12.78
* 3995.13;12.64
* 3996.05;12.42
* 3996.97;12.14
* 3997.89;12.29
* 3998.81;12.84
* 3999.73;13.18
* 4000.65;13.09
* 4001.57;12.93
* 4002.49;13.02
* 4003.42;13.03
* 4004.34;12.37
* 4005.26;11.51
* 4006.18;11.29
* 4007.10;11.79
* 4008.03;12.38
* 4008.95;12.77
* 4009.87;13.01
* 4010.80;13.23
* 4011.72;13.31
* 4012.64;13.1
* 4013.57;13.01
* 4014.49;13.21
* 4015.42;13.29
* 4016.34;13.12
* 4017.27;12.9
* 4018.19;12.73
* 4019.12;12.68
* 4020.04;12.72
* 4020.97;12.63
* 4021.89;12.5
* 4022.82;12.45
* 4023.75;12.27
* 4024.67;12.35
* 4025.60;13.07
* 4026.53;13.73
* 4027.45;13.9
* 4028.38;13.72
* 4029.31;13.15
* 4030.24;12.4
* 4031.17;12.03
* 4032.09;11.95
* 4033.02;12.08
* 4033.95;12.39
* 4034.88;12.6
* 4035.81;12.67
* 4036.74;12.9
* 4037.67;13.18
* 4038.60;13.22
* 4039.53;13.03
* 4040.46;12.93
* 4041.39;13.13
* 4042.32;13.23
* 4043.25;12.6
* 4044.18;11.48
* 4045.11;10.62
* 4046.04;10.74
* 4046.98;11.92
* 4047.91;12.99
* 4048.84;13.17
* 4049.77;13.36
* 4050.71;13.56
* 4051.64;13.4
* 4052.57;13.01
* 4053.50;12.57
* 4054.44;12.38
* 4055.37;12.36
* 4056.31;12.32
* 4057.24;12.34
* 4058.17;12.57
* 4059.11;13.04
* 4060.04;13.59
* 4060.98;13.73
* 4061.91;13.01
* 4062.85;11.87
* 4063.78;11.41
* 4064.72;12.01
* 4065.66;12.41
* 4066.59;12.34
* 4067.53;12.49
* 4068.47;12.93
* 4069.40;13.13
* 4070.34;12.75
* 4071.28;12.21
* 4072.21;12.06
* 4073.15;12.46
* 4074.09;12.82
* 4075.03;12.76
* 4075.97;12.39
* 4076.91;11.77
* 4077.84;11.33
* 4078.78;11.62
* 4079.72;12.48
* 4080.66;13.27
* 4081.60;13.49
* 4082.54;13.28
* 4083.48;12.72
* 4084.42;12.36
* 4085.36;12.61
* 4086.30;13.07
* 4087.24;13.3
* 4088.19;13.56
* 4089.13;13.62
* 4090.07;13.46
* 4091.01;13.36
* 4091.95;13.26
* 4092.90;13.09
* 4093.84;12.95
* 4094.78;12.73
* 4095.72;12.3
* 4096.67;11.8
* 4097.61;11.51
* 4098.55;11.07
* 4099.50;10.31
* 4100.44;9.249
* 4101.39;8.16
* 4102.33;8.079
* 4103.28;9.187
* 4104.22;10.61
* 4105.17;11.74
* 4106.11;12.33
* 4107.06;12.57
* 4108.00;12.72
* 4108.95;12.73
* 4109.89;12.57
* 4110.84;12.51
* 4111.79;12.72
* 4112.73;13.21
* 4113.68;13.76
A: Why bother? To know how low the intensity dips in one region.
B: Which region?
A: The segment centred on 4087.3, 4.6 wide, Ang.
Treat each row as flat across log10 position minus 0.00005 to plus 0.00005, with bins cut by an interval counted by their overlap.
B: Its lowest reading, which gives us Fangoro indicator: 12.61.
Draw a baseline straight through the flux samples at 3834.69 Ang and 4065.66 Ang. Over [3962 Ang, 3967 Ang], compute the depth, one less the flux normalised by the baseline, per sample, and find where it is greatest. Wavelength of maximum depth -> 3966.71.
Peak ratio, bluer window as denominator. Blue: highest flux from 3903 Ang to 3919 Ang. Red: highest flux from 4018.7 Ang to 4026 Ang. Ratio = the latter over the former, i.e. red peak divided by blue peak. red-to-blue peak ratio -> 1.09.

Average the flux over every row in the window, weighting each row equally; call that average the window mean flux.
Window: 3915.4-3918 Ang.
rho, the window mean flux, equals 11.3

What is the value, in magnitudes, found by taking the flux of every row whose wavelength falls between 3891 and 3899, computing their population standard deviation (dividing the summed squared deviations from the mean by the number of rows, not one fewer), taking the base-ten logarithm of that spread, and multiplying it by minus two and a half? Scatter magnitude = 1.8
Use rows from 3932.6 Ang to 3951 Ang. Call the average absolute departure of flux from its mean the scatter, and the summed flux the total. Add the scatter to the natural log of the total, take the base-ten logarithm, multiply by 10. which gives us 8.8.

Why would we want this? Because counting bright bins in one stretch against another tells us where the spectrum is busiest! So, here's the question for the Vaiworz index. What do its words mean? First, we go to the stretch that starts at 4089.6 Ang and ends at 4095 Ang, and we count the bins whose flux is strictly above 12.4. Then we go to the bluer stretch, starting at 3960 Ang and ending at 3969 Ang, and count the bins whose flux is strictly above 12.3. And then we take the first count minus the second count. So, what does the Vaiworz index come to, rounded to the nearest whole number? 6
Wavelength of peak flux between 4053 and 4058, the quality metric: 4053.50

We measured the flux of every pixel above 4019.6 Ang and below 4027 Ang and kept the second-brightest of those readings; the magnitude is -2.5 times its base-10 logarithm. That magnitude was -2.79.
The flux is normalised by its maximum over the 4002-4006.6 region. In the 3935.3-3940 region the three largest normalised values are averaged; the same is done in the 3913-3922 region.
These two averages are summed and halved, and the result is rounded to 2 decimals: 0.69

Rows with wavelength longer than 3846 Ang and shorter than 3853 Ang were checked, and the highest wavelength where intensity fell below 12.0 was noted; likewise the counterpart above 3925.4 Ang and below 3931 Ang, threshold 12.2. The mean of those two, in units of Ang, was 3891.4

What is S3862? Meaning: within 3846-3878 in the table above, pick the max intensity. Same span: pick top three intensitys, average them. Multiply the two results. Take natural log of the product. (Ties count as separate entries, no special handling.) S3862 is 5.04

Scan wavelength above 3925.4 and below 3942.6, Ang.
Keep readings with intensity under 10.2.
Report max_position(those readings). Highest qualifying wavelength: 3942.13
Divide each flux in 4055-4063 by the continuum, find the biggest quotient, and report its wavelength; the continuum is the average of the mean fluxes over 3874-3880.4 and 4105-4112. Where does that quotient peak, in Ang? 4060.98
